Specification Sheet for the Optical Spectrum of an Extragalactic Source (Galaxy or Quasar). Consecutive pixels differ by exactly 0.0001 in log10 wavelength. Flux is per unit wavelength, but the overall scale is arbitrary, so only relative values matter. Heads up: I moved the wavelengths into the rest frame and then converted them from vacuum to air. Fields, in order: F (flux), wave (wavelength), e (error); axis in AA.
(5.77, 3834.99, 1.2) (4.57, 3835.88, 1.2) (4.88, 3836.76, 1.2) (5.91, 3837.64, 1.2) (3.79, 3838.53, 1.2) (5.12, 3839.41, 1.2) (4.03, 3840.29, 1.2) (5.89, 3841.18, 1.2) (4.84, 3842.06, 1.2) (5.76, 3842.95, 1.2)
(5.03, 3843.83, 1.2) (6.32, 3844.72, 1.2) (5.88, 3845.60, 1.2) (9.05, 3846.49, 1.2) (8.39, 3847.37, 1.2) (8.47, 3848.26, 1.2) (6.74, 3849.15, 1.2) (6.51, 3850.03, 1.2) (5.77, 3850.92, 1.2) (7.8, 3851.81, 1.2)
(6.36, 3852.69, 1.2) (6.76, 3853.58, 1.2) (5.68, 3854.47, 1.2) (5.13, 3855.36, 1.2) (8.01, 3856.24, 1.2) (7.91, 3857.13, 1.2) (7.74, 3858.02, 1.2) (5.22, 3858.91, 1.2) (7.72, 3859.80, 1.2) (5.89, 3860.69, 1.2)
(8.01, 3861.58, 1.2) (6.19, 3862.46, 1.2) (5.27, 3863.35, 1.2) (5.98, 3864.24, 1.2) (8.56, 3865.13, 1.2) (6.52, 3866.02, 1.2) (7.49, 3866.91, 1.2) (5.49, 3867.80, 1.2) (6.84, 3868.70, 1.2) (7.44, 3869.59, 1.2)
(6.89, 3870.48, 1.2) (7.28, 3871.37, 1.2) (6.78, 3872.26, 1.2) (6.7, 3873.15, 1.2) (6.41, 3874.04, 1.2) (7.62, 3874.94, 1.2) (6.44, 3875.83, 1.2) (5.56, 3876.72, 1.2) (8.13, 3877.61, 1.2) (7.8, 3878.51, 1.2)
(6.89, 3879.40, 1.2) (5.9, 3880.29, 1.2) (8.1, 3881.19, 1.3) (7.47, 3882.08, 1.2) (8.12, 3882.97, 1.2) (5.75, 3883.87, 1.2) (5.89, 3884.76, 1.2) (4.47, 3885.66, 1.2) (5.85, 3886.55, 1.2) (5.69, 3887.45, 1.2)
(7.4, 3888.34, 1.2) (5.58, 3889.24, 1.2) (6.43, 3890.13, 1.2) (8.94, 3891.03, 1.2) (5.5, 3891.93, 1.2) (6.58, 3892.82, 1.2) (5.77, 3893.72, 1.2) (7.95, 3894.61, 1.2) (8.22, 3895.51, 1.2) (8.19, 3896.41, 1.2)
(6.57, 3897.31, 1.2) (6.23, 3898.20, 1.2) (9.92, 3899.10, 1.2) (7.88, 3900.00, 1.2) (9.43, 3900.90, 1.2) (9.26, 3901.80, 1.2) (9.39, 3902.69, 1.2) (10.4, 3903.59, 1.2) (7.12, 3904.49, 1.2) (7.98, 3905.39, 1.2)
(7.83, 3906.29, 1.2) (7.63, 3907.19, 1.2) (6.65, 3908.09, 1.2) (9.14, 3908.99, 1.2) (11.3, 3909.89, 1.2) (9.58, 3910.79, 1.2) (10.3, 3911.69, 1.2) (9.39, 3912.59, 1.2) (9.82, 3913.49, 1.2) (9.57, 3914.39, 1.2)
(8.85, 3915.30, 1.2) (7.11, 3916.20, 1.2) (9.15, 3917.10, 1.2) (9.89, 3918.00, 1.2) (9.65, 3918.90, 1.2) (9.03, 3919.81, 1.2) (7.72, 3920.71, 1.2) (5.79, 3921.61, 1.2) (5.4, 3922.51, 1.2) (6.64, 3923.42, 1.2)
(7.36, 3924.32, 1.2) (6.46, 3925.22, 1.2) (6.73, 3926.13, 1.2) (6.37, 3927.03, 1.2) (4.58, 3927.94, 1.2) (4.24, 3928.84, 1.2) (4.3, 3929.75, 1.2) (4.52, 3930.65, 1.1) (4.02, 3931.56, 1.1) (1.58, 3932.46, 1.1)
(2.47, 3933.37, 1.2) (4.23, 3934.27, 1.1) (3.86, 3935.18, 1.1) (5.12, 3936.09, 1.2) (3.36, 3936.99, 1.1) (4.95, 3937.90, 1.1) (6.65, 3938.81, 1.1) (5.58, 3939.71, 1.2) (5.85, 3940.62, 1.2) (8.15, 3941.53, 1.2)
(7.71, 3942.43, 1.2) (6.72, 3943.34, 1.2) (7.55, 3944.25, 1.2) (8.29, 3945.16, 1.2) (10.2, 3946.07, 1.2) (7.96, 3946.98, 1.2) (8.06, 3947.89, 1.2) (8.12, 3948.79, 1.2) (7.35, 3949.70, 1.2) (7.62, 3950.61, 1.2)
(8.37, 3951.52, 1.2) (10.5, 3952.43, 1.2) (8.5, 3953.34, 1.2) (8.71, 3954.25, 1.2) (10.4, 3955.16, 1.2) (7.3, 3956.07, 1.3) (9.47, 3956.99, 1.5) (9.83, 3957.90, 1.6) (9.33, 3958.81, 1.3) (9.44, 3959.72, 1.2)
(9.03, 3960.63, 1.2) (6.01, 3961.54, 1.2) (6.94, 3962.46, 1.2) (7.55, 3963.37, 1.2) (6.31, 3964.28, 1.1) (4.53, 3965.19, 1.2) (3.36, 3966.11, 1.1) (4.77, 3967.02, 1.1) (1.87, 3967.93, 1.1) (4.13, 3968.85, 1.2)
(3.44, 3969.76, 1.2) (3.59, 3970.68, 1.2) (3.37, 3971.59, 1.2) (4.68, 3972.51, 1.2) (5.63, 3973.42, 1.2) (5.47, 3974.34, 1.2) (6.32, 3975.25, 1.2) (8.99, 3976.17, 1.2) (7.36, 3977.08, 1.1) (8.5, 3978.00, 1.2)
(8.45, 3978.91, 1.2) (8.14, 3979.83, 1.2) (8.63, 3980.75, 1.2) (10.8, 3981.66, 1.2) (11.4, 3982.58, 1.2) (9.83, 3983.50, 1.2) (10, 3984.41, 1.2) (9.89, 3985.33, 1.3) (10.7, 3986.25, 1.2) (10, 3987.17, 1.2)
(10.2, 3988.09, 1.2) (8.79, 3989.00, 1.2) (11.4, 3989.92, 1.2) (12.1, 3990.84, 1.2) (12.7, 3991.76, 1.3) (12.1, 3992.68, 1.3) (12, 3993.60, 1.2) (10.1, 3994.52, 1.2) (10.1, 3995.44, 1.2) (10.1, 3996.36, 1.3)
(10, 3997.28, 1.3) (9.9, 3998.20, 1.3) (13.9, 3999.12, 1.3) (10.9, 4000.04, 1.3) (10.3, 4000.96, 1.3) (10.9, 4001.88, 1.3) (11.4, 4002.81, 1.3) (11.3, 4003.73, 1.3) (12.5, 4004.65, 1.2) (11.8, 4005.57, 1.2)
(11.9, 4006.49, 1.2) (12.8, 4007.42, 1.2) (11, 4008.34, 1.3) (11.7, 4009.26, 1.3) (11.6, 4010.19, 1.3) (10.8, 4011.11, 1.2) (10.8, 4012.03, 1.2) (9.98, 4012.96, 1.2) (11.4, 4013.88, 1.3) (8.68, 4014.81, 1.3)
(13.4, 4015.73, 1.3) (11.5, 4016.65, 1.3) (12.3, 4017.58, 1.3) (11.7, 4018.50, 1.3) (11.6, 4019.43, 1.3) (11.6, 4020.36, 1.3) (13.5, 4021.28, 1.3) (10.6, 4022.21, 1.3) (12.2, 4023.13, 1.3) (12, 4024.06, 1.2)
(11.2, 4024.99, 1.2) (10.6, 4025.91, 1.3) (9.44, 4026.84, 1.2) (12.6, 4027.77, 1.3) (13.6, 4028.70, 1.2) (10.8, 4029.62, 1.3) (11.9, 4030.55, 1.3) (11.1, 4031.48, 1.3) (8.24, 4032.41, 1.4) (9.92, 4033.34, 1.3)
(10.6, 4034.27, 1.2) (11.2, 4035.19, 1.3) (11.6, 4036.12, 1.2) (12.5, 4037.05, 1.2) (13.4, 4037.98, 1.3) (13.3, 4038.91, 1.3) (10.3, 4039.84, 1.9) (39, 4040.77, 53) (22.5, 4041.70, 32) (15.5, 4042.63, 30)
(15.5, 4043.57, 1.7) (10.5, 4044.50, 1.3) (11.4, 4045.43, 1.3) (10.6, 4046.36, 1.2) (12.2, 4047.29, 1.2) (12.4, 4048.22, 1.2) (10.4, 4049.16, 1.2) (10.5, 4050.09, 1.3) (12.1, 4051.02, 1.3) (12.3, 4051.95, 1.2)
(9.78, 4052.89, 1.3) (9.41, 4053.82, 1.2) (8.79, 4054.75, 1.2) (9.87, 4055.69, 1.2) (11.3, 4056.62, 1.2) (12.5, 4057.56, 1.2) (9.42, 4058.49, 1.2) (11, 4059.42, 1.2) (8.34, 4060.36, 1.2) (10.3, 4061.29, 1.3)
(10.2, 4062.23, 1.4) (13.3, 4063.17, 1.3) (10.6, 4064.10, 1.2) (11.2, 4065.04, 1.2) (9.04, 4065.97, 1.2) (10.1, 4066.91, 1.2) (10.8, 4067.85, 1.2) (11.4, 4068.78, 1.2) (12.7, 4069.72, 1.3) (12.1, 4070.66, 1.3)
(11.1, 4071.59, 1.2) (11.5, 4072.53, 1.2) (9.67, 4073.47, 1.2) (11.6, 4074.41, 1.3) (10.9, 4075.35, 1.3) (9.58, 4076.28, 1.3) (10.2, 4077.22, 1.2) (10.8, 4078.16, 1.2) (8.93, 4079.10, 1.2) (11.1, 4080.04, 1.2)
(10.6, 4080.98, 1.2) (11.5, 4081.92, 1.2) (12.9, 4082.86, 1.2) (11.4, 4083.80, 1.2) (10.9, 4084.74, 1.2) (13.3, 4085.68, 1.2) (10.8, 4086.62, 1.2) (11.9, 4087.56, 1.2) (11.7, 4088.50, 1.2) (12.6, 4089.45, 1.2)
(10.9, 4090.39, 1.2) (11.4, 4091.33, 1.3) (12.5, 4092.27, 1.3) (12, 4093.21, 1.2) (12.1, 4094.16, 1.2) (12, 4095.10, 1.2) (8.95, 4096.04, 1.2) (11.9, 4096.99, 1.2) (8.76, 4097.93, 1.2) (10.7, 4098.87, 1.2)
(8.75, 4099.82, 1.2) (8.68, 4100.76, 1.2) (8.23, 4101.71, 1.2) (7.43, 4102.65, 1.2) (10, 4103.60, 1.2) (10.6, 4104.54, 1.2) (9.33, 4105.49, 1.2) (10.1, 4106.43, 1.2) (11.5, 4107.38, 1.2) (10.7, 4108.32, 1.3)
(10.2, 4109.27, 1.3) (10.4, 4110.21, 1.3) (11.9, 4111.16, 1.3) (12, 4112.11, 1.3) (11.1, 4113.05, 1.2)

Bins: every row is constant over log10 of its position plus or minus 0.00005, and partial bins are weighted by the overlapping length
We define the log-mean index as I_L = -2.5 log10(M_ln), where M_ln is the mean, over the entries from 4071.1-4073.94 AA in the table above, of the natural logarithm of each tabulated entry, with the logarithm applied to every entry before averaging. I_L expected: -0.94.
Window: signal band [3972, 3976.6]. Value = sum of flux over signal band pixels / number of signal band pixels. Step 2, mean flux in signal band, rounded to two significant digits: 6.2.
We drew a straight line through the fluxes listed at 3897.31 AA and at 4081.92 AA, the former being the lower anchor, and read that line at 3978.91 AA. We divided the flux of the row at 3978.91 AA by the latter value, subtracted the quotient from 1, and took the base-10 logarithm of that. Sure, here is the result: -1.5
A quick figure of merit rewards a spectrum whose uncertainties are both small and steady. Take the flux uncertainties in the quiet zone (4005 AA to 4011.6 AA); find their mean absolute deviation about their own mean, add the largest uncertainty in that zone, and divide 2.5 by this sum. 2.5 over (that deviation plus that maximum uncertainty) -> 1.85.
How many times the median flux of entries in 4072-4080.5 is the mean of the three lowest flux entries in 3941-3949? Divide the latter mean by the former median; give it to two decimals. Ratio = 0.68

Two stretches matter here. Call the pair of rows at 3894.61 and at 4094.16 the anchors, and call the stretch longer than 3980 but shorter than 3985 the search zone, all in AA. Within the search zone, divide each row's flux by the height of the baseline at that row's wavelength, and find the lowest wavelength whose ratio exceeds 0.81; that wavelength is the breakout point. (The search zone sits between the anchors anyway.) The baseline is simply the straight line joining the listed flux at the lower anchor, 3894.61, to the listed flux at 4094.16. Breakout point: 3980.75 AA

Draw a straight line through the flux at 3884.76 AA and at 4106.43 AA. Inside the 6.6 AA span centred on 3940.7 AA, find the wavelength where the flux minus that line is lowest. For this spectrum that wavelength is 3937.90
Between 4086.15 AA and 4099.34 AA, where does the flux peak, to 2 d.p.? 4089.45 AA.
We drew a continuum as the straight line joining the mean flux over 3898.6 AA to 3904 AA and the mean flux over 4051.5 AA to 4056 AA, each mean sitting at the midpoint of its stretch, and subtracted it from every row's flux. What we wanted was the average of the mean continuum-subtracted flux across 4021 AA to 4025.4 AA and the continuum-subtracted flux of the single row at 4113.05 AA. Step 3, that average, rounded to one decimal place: 1.4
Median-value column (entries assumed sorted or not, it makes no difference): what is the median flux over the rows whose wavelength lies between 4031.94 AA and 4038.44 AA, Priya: 11.2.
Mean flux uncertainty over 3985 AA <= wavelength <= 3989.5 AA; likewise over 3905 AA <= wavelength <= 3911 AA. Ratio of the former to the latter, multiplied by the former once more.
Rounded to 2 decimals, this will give 1.24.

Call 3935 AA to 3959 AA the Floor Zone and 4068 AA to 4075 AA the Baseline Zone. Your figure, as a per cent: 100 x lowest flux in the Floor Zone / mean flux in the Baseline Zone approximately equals 29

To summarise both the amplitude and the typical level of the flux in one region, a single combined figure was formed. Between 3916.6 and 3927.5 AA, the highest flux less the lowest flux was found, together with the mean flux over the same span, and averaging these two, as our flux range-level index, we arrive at 6.0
